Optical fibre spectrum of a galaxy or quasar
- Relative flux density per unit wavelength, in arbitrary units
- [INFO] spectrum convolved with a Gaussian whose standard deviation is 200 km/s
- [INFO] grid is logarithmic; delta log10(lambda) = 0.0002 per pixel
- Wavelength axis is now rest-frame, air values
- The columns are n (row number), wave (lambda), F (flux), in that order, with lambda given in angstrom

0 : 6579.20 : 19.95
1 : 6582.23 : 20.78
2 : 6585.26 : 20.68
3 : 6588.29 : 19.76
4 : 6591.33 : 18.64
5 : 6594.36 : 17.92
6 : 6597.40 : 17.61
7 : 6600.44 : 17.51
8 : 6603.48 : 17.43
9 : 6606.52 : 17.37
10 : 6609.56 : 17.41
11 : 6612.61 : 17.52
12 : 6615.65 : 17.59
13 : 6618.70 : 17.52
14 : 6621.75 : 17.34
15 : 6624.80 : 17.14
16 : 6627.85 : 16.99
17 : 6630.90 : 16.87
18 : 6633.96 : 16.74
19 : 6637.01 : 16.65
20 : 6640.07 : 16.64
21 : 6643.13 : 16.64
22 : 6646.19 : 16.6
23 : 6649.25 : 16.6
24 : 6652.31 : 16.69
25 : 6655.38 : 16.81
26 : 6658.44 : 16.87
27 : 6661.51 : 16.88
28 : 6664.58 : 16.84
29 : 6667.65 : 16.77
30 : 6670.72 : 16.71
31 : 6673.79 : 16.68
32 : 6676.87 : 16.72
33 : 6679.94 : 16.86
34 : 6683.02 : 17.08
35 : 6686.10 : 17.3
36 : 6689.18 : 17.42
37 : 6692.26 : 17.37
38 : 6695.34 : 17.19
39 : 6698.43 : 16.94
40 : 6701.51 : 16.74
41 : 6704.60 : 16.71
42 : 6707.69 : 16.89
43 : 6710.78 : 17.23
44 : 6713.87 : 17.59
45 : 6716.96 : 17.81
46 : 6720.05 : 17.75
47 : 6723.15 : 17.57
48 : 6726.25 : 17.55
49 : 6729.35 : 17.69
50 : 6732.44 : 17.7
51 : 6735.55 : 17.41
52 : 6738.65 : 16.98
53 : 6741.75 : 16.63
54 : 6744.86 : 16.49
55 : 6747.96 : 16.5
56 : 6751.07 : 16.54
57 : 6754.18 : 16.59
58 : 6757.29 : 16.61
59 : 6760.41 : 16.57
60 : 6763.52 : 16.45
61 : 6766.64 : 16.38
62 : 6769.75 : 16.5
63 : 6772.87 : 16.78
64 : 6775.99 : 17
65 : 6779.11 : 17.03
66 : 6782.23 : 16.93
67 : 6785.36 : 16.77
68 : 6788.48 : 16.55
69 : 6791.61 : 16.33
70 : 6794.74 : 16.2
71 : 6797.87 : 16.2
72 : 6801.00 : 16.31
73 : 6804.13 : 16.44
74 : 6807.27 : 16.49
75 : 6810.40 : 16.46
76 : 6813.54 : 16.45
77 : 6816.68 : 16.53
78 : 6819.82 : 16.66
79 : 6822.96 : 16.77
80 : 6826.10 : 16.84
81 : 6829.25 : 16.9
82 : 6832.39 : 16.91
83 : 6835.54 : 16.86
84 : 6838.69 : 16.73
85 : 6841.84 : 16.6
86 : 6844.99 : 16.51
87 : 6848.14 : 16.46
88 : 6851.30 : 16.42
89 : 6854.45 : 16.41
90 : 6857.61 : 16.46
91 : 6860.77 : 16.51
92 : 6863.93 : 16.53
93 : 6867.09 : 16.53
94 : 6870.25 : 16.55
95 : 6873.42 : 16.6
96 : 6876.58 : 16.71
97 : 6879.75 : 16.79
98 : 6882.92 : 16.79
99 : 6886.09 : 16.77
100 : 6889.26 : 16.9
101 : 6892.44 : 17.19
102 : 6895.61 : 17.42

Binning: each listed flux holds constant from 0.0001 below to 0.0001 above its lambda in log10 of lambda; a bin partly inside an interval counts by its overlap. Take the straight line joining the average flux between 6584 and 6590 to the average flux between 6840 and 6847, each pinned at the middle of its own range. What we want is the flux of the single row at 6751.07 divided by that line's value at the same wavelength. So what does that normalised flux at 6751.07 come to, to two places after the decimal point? 0.93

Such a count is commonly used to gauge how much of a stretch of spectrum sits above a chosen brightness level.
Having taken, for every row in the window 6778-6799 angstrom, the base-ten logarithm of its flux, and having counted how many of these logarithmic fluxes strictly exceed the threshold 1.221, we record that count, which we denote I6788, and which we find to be 3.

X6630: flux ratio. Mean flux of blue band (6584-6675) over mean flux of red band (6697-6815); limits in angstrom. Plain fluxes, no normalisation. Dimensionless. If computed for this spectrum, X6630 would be 1.028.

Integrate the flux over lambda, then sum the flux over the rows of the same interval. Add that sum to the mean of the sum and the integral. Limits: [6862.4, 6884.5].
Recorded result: 359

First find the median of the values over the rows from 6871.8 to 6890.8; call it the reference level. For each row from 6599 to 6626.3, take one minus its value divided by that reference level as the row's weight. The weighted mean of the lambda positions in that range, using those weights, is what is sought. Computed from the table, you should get 6611.9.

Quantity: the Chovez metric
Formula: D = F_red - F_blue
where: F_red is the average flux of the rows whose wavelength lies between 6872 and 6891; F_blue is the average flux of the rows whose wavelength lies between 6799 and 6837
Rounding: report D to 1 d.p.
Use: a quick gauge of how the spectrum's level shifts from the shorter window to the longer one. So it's 0.1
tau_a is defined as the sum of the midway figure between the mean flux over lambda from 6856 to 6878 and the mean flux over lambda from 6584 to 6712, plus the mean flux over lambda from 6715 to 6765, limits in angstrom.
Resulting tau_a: 33.9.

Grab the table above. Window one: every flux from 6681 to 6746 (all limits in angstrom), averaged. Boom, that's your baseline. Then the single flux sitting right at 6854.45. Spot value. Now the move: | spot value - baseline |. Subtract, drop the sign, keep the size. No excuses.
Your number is 0.8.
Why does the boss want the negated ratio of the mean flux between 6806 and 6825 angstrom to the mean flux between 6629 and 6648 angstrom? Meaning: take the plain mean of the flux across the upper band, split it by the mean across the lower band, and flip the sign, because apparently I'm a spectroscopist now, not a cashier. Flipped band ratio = -0.99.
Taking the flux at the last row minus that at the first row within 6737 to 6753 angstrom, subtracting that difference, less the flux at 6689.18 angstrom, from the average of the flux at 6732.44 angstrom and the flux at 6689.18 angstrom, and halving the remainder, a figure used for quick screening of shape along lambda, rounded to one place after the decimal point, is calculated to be 17.7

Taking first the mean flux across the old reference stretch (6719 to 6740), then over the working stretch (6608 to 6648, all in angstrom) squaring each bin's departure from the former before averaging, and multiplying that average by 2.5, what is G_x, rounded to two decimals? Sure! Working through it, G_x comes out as 0.90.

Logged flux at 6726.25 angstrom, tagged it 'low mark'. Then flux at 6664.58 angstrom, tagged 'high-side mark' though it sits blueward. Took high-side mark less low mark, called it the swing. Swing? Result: -0.7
